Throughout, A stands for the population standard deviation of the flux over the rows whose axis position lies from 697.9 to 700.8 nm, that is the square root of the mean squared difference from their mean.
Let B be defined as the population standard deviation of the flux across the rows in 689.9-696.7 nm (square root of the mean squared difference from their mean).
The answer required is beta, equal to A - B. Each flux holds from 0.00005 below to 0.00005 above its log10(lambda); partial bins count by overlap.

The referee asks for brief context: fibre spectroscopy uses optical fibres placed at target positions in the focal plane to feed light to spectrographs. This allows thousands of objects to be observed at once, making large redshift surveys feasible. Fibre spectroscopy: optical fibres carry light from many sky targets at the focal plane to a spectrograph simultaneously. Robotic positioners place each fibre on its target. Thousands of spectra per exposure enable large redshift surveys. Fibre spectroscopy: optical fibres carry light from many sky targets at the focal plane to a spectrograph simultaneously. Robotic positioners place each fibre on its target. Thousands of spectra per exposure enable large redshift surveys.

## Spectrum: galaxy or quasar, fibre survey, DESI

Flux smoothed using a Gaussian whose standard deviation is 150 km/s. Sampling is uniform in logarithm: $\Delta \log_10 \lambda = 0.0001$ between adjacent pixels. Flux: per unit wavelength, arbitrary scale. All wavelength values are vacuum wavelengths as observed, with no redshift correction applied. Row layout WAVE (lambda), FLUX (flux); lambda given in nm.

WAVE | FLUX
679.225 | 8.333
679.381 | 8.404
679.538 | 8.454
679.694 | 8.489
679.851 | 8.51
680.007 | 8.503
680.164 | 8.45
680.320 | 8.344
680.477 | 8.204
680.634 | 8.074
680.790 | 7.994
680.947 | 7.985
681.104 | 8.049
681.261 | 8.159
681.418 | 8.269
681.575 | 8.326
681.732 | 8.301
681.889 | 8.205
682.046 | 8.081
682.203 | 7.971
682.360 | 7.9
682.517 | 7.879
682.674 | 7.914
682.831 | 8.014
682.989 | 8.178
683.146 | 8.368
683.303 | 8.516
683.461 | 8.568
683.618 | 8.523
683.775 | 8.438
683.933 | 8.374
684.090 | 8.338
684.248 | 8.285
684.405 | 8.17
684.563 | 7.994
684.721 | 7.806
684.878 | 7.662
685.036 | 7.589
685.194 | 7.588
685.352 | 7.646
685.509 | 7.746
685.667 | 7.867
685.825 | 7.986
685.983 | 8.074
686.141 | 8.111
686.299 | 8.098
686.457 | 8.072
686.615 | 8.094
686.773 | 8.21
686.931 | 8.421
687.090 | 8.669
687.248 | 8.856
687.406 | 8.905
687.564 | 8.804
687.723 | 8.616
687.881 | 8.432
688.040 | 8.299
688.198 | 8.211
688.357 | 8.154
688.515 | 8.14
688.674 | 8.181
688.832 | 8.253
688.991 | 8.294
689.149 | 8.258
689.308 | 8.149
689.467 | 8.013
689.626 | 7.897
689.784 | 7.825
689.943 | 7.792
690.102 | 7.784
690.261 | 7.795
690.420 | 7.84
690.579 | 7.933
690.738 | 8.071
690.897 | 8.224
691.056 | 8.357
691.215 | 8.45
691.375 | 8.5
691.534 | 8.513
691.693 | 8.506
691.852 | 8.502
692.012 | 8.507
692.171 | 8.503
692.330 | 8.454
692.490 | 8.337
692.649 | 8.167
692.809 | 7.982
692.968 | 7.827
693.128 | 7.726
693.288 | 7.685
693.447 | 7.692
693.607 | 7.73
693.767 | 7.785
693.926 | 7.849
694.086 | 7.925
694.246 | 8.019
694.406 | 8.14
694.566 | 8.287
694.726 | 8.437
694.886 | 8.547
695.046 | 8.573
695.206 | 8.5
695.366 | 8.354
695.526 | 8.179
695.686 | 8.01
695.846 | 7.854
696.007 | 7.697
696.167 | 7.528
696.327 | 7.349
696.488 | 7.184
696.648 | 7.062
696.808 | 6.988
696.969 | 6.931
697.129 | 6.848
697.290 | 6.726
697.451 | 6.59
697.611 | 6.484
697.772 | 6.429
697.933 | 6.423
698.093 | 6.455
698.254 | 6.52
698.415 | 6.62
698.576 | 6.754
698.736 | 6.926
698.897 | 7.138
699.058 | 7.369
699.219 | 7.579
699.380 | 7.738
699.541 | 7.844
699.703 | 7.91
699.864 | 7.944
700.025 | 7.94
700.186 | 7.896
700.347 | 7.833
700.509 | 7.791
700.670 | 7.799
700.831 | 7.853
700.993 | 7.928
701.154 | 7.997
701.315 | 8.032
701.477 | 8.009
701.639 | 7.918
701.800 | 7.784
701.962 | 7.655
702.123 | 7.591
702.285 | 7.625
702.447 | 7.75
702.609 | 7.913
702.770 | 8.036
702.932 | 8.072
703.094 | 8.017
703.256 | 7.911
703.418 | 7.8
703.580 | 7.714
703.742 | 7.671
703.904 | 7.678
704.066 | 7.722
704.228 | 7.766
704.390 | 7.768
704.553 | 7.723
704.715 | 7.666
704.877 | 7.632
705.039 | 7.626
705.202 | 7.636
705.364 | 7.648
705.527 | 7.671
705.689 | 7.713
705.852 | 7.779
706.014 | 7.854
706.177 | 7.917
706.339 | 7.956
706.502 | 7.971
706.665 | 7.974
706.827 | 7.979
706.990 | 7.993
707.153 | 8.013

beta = 0.2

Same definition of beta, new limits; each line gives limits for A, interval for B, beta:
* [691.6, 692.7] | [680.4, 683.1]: 0.0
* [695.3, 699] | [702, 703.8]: 0.4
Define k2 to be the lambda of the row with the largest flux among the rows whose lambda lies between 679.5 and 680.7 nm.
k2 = 679.851 nm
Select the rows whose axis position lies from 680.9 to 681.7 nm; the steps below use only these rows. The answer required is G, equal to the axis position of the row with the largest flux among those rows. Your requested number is 681.575 nm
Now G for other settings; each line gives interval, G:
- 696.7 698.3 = 696.808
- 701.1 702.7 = 701.315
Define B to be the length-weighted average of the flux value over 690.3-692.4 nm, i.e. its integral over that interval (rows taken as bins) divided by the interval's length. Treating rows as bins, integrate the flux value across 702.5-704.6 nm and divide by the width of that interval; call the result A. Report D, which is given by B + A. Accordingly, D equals 16.2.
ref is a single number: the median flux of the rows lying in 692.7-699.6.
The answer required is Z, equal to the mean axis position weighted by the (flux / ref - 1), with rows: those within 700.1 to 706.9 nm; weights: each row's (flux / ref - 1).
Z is 703.19 nm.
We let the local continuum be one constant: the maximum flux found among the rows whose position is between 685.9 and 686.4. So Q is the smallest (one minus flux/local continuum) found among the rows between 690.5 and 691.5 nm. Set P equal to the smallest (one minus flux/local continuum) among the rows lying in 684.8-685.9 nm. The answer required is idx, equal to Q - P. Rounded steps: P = 0.015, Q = -0.048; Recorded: -0.063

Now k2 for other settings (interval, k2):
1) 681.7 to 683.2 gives 683.146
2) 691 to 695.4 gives 695.046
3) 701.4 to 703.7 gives 702.932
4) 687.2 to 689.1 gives 687.406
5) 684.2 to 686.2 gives 684.248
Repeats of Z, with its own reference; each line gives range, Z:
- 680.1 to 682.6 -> 681.20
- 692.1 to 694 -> 692.56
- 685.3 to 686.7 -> 686.20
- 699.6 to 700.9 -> 700.17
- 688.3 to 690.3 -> 689.04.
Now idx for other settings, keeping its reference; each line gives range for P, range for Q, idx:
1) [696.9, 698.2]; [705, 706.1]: -0.114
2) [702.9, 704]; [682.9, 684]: -0.061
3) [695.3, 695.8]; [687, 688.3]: -0.068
